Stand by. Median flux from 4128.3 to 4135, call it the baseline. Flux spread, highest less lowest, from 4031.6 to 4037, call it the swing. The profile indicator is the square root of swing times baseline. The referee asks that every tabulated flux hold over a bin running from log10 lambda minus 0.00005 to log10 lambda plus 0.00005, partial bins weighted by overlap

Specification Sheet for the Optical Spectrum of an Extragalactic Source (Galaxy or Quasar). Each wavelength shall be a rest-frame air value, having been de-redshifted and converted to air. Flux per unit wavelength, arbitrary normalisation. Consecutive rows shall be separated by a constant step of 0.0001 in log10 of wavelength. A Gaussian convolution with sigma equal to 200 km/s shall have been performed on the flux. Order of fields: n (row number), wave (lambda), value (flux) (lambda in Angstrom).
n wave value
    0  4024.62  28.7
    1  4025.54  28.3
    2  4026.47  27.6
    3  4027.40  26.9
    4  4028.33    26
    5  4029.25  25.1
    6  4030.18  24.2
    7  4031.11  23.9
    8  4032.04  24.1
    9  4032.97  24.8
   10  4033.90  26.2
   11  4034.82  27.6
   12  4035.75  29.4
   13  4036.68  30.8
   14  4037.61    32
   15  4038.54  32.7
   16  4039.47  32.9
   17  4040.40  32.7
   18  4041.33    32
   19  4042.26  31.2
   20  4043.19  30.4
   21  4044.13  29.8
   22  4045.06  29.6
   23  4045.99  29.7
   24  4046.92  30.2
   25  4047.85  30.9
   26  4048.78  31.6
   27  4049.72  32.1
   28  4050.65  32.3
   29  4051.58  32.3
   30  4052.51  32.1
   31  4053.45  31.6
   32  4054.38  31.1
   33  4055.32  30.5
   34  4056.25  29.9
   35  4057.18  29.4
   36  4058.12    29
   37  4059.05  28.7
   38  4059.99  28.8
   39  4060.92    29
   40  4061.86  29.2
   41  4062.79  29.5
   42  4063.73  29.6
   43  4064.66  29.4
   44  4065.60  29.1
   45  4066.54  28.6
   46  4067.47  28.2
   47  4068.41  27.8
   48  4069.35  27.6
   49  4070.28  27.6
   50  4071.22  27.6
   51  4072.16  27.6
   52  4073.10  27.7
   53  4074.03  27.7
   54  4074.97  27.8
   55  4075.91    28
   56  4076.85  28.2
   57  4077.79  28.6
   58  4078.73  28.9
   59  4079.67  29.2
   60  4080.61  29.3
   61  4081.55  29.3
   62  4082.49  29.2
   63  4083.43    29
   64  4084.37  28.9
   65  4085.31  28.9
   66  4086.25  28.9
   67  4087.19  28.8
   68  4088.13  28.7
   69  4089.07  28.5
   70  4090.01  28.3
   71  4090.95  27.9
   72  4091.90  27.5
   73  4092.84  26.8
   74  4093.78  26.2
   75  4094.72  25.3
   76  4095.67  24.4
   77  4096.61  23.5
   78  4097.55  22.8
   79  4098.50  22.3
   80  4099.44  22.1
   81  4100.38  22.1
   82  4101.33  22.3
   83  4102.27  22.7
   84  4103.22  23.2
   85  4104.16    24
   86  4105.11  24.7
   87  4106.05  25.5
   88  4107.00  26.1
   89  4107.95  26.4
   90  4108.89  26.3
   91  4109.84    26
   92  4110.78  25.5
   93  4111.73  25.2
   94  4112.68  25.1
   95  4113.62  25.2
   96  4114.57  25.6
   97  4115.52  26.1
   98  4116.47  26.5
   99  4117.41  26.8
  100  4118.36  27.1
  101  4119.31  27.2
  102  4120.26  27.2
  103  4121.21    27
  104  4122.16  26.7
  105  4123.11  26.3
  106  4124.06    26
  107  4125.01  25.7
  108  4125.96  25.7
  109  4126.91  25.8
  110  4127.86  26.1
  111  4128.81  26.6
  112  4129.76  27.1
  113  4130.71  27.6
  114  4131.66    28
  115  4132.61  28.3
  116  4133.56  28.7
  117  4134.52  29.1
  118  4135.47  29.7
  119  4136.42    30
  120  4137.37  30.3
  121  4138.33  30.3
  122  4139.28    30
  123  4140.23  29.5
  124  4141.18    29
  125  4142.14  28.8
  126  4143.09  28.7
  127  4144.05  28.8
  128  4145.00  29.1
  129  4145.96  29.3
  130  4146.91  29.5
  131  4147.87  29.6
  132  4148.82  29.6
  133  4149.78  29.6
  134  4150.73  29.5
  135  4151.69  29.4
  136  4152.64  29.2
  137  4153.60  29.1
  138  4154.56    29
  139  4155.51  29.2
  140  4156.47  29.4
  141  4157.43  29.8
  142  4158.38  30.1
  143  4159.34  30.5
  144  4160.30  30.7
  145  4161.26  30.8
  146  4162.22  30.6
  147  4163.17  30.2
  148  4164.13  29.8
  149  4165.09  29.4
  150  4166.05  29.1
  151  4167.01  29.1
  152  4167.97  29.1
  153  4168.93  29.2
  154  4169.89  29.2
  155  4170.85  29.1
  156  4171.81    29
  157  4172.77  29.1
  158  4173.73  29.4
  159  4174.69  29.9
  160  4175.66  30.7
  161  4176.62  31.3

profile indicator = 14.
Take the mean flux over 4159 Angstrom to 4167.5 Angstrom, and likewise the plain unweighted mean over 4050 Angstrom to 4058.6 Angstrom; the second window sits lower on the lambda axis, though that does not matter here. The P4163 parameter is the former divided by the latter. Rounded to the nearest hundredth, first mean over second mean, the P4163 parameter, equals 0.97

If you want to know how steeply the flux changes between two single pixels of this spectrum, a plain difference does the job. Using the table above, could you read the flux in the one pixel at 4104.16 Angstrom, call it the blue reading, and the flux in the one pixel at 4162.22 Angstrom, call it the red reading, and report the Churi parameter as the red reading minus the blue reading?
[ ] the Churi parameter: 7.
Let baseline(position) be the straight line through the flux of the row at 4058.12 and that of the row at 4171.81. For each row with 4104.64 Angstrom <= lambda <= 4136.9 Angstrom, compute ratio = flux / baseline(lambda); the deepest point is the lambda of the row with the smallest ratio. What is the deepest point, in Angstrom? 4105.11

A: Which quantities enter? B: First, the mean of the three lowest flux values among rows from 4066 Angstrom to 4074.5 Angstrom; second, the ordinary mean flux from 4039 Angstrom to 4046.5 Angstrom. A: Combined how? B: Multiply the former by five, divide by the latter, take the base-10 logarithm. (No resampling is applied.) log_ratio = 0.648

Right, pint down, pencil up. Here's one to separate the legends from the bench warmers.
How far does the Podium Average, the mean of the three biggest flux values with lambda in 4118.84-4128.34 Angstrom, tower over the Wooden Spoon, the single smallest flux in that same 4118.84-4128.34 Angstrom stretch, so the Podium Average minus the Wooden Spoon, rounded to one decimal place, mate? 1.4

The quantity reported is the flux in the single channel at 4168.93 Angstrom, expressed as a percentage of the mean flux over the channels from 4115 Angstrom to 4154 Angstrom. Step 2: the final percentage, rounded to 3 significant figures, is 104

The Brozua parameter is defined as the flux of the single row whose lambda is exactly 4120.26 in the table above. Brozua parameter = 27.2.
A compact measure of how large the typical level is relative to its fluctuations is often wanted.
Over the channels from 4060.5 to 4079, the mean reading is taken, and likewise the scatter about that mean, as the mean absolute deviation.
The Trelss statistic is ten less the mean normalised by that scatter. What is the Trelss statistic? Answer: -34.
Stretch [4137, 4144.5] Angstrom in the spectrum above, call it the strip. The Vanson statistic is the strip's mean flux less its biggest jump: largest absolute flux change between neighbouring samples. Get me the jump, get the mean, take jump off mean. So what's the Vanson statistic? 28.9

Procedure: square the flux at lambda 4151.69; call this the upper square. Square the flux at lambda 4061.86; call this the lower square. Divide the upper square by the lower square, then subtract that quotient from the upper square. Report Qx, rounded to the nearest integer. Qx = 863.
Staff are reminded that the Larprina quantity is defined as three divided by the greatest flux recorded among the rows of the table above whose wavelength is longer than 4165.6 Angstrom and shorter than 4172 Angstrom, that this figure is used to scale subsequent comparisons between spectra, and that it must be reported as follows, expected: 0.103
